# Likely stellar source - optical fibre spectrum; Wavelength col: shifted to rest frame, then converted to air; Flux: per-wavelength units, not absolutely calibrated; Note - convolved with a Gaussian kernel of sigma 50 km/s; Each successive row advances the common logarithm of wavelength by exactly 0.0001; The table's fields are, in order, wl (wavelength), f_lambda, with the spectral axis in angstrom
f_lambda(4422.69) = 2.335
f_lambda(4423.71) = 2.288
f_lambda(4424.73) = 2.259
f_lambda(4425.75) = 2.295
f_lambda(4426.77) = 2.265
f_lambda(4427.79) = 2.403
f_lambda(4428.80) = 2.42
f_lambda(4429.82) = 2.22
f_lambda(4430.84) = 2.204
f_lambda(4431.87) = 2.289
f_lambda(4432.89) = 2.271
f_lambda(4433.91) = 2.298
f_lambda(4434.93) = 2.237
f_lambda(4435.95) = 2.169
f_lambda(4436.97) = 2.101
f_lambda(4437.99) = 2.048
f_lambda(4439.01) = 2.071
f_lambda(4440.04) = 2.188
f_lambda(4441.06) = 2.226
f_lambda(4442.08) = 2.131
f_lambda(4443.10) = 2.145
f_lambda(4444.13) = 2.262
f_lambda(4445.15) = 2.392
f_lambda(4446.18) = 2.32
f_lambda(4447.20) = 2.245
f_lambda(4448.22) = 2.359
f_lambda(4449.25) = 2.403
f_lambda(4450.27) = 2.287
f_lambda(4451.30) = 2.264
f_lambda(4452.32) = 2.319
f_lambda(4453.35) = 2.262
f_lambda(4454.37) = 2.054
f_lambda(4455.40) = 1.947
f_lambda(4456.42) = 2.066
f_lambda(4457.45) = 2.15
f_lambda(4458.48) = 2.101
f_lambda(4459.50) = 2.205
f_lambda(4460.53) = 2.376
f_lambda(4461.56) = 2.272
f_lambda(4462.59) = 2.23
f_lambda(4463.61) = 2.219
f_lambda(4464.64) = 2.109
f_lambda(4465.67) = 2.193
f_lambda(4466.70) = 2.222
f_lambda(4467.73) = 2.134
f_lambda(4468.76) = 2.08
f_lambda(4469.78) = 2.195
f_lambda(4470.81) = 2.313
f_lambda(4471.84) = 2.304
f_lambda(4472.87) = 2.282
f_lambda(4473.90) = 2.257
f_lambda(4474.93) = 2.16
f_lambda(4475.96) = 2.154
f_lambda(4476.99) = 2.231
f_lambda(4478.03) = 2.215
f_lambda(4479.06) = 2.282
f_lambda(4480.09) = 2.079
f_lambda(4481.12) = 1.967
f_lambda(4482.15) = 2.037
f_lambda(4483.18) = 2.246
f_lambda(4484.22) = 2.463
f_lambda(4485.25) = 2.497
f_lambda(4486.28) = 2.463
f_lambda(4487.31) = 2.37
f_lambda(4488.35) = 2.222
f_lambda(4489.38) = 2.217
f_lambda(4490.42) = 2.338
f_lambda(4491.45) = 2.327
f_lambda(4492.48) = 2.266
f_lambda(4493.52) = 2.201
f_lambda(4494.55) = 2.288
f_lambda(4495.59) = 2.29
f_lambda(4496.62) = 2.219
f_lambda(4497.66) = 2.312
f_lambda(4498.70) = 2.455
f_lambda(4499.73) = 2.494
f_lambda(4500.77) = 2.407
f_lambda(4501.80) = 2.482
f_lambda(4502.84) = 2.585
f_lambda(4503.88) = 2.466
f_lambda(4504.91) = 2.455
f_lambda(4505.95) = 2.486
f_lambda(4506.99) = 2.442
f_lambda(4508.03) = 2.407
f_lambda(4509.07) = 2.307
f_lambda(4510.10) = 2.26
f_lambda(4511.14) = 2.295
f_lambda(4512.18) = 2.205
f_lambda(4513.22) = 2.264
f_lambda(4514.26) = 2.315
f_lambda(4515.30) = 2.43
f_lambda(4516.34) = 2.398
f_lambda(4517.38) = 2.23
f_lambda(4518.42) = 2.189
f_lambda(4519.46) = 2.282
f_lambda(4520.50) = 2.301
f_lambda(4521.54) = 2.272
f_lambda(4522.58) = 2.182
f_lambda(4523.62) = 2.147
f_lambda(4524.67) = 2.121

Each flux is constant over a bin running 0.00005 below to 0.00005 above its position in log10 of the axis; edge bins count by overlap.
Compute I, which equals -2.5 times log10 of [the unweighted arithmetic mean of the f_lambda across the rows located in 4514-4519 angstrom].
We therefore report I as -0.91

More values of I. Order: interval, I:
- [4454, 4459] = -0.79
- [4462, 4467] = -0.85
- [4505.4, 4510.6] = -0.94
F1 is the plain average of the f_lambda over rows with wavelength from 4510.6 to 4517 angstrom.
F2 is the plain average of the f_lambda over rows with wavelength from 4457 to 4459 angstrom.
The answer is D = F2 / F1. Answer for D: 0.92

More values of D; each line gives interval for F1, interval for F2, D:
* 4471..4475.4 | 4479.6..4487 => 1.00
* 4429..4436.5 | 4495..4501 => 1.05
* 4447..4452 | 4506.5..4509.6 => 1.03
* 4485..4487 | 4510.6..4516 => 0.93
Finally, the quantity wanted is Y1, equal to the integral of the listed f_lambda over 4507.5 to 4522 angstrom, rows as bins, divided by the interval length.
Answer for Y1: 2.30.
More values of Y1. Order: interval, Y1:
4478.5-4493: 2.27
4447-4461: 2.22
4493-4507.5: 2.40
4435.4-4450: 2.22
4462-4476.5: 2.21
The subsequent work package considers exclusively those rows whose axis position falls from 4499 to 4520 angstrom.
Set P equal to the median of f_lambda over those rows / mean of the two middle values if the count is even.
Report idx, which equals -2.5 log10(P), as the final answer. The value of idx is -0.952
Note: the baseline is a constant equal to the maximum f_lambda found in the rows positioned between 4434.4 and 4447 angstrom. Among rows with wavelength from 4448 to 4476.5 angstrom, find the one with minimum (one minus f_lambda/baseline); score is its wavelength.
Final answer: 4449.25 angstrom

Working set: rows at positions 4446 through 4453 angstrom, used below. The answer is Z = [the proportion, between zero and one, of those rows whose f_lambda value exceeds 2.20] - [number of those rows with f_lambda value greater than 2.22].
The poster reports -6.00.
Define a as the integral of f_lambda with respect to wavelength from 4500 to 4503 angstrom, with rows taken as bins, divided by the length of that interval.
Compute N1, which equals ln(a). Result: 0.91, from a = 2.48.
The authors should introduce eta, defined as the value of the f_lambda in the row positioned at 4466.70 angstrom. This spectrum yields 2.222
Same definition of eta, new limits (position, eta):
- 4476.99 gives 2.231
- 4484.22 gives 2.463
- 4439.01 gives 2.071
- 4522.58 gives 2.182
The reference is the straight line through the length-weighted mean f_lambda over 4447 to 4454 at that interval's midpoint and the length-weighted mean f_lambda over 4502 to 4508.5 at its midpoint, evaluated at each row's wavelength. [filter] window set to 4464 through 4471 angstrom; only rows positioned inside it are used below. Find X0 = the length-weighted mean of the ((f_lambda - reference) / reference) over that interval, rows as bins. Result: -0.078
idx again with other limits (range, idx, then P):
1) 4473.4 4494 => -0.875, 2.24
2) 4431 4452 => -0.882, 2.25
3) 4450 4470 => -0.856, 2.20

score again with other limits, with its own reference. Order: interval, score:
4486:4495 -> 4486.28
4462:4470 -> 4462.59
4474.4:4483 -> 4479.06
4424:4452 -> 4428.80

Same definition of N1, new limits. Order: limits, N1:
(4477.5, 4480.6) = 0.78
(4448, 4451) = 0.85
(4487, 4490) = 0.81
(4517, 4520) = 0.80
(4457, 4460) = 0.77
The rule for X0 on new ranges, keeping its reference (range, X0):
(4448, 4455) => -0.016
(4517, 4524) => -0.114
